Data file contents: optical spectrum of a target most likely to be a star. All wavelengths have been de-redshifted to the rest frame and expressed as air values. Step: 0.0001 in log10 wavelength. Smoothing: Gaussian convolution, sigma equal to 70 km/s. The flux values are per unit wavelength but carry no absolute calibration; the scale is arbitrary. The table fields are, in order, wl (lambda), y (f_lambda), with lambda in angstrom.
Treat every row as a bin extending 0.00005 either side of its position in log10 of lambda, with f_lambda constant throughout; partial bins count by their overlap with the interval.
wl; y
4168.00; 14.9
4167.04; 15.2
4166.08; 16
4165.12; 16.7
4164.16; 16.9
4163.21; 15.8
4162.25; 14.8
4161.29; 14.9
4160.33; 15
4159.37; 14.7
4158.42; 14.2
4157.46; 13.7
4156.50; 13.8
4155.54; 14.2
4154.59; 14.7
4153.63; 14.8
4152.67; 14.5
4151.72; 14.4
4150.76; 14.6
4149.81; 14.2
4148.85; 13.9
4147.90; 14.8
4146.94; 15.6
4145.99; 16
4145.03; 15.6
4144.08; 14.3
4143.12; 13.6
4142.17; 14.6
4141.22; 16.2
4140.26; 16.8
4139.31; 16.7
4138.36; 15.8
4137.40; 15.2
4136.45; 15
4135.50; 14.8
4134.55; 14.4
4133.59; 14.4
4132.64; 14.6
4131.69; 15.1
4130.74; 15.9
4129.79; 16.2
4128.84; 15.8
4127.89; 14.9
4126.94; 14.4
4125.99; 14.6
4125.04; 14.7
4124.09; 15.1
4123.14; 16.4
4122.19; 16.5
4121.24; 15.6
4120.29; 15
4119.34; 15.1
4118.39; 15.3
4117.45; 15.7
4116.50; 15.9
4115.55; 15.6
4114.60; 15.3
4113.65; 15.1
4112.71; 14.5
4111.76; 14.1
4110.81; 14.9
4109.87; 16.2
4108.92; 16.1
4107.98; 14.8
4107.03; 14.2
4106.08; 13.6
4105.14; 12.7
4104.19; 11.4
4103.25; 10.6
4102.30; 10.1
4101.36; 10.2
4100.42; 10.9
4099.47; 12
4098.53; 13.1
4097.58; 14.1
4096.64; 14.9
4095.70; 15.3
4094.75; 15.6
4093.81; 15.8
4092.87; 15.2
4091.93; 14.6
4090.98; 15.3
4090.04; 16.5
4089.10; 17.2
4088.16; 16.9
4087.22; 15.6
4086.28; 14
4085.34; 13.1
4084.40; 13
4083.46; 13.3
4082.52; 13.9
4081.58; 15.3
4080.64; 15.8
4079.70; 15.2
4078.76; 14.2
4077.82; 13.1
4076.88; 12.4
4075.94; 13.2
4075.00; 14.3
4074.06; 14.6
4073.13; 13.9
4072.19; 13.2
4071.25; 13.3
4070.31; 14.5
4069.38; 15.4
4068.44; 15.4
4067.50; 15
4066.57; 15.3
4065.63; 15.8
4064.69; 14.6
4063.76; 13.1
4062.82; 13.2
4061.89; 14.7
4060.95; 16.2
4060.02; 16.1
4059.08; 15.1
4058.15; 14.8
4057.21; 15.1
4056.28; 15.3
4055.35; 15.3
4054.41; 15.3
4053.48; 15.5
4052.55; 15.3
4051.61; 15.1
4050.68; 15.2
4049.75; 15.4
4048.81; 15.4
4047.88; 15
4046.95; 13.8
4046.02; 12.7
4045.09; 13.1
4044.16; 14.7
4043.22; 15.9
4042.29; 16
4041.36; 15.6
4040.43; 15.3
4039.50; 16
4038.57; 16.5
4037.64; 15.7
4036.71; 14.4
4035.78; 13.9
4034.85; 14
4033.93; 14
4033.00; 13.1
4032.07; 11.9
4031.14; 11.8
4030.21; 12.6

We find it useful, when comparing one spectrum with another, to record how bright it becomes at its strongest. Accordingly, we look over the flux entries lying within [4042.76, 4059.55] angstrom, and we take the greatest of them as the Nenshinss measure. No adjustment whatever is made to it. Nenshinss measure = 15.9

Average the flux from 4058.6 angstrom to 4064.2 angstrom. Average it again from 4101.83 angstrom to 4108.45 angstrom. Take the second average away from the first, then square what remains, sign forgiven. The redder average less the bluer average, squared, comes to 5.1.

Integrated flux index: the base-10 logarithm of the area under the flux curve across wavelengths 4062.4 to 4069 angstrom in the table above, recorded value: 1.98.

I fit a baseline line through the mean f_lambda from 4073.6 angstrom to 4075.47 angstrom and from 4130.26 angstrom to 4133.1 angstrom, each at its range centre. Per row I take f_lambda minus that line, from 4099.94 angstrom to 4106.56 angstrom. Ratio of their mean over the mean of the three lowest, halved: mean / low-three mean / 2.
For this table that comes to 0.38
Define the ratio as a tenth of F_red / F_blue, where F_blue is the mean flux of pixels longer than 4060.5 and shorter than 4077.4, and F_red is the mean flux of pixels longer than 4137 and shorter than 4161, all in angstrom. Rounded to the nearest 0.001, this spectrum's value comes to 0.104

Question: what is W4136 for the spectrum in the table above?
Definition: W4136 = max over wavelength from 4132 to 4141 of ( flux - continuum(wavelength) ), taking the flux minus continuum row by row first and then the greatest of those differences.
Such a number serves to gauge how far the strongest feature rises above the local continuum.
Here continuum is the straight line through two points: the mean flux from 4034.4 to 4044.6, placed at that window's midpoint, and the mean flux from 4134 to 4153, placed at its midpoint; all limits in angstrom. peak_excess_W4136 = 1.74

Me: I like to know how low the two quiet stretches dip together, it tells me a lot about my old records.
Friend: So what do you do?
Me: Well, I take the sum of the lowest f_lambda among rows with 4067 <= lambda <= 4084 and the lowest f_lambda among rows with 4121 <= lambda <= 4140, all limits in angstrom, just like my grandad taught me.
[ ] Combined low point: 26.8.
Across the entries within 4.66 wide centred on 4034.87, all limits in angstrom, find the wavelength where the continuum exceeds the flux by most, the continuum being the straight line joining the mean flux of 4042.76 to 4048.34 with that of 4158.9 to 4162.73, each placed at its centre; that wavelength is 4033.00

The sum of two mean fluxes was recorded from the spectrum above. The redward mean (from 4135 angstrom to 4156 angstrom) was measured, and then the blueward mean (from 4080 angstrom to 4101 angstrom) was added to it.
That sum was 29.6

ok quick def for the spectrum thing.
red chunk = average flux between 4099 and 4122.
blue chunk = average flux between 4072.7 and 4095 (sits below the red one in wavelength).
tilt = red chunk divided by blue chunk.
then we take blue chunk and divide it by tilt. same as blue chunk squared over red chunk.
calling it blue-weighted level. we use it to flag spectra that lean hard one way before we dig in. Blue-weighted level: 15.4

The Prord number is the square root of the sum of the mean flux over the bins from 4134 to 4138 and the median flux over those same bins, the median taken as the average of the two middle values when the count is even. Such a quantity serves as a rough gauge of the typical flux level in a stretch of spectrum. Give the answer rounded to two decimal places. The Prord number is 5.45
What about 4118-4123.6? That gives 5.58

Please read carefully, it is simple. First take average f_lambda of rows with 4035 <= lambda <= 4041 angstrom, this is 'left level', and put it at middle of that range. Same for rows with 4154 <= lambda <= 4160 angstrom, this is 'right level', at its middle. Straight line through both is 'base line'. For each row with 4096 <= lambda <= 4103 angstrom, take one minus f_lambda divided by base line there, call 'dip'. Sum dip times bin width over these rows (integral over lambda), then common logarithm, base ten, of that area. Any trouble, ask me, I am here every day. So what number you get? 0.1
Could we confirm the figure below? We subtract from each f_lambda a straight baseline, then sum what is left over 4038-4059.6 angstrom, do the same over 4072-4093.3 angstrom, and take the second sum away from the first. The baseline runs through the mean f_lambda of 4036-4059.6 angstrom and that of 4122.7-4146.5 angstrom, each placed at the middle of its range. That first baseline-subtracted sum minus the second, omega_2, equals 15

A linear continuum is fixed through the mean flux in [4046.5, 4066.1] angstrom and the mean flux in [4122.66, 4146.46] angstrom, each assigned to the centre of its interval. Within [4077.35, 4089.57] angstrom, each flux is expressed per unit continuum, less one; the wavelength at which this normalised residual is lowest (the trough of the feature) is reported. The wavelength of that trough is 4084.40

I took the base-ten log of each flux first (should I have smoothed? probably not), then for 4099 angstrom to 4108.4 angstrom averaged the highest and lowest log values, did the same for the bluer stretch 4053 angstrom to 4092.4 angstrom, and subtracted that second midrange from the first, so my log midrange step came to -0.077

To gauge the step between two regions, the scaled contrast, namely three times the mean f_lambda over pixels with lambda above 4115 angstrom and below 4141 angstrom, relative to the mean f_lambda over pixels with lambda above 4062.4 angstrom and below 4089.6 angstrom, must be 3.20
